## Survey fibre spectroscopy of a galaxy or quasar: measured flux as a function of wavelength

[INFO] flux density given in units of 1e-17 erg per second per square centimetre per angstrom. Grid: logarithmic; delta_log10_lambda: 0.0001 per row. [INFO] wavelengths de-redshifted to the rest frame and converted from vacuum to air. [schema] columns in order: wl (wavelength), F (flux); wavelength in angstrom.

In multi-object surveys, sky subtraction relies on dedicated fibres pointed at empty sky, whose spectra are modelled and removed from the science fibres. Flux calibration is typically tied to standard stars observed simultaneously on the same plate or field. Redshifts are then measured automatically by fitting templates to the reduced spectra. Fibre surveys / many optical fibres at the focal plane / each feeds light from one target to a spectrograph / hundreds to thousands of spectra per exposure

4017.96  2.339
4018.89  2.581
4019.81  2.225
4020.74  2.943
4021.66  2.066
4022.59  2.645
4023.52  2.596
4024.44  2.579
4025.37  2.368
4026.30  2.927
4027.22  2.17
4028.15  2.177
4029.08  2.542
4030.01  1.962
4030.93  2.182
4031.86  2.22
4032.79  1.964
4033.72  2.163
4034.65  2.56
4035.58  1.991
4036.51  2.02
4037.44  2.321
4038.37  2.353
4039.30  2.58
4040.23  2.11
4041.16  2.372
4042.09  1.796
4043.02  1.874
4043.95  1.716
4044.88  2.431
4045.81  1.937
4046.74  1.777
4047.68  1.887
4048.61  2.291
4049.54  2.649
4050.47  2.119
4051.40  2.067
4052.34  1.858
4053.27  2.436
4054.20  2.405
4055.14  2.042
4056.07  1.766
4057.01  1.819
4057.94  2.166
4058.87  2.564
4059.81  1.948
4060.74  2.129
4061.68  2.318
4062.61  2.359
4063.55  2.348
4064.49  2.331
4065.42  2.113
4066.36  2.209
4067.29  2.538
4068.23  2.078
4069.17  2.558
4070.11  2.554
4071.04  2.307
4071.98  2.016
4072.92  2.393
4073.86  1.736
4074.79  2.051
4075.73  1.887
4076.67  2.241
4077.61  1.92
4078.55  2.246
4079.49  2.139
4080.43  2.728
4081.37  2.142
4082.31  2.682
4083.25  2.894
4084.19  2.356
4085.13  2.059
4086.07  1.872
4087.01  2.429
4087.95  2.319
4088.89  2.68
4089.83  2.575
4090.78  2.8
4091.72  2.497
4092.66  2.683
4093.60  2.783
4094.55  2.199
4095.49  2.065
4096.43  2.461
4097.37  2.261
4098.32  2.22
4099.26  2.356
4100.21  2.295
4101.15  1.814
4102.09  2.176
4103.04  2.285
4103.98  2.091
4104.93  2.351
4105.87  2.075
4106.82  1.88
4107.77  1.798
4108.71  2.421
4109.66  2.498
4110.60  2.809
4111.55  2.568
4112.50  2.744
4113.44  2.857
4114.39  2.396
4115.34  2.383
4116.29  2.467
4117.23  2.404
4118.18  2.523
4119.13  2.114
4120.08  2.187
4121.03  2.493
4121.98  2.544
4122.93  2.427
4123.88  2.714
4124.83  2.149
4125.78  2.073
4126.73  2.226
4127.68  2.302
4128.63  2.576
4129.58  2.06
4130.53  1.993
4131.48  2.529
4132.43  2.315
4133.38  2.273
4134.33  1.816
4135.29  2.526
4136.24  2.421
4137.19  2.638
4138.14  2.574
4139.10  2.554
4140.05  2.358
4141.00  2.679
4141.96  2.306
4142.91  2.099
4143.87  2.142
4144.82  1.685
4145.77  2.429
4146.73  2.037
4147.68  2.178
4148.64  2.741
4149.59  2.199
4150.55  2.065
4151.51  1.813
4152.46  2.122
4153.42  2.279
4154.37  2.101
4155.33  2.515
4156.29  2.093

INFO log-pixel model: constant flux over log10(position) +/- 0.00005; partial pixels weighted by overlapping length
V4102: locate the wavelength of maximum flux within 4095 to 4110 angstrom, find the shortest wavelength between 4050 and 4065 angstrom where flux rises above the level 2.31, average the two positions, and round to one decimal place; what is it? 4081.5 angstrom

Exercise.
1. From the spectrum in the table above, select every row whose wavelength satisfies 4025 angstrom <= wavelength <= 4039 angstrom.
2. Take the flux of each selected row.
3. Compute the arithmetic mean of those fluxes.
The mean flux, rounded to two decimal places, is 2.26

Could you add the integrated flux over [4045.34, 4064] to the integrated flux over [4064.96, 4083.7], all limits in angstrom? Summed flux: 83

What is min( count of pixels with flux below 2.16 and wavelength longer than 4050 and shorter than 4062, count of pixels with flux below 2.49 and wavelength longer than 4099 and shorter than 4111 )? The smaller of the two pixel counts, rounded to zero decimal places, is 8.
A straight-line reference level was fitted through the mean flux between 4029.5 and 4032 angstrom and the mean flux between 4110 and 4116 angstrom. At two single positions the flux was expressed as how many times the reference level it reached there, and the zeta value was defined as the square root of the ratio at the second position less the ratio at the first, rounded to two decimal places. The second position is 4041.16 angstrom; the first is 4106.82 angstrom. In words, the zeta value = 0.60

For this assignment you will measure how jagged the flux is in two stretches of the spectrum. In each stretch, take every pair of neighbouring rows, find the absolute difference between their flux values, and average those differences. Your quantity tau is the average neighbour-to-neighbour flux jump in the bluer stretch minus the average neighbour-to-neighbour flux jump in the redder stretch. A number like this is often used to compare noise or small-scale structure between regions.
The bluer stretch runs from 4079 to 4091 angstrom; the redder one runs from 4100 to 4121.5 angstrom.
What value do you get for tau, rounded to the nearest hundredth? 0.13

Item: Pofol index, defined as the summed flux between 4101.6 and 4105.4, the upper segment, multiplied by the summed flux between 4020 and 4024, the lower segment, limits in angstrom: 91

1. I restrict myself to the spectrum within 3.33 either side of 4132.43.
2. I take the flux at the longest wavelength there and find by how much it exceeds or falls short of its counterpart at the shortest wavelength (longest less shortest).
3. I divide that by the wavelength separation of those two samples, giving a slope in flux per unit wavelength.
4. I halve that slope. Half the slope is 0.041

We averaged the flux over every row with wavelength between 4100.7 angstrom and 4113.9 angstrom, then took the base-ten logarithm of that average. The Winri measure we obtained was 0.364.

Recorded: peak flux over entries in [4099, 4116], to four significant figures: 2.857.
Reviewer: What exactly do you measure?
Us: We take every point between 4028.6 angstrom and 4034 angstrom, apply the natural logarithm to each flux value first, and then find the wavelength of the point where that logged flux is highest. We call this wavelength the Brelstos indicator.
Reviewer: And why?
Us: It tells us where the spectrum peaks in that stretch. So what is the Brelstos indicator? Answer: 4029.08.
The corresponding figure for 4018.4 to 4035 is 4020.74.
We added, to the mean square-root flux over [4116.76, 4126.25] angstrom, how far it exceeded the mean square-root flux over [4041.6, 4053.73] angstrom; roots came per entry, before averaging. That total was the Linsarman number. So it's 1.64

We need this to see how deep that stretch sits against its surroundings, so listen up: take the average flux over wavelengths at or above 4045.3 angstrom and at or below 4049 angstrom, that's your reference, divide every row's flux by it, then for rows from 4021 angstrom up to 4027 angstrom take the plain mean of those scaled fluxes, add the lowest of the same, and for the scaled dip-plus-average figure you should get 2.33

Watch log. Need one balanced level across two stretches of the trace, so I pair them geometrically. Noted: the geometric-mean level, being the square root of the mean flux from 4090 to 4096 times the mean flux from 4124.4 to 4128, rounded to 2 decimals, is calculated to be 2.34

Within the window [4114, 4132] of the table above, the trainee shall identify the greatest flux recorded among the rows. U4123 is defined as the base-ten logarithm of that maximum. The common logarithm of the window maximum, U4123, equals 0.43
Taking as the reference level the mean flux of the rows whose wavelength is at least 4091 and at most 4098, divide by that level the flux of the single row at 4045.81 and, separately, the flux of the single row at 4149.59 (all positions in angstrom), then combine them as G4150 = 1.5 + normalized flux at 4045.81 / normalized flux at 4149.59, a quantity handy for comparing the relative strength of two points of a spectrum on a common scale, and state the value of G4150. 2.38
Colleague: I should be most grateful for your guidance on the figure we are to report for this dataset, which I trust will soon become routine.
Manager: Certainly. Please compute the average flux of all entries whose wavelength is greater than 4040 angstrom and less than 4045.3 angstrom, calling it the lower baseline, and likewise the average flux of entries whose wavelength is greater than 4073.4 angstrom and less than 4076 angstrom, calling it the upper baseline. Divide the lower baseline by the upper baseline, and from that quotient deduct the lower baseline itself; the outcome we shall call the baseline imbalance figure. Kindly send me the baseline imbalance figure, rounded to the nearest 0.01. -0.97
